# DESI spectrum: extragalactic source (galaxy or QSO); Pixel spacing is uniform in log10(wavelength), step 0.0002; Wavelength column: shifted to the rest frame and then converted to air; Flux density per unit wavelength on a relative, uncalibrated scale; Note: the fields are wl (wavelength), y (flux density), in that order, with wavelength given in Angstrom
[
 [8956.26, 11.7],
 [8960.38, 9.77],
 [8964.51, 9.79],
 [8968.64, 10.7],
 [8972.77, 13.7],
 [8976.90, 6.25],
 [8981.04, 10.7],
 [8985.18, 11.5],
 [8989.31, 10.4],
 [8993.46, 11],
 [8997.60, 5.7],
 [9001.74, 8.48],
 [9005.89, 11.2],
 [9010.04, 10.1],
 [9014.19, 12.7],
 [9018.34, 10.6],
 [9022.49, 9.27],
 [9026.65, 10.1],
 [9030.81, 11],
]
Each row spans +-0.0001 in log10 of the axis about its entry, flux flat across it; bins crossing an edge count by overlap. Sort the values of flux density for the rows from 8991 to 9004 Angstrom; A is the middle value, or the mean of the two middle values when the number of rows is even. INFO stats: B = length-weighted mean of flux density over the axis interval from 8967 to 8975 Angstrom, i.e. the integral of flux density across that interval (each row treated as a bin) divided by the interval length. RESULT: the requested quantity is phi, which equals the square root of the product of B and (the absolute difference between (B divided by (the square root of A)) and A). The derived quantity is 7.23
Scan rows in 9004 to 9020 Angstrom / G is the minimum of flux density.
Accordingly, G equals 10.1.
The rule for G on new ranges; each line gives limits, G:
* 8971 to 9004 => 5.7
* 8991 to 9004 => 5.7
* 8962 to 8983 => 6.25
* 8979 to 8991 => 10.4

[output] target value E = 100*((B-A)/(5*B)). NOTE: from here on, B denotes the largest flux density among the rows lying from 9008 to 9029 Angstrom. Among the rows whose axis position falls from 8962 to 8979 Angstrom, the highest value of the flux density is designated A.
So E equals -1.57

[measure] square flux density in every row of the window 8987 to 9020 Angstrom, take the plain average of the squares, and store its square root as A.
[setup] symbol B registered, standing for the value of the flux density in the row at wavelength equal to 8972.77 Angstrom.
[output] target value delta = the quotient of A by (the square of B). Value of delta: 0.054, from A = 10.2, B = 13.7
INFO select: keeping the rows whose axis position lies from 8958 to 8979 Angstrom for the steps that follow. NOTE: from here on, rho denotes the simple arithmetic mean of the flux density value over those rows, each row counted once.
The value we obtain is 10.0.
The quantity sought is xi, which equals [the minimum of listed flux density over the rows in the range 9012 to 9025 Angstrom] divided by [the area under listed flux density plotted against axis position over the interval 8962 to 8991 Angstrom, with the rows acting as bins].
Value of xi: 0.031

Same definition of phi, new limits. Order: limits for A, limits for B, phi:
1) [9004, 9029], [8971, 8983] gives 8.54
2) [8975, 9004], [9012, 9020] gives 8.90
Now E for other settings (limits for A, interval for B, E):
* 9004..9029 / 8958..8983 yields 1.46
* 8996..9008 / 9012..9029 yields 2.36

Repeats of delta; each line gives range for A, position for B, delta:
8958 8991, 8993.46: 0.087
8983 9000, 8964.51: 0.104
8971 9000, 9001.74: 0.143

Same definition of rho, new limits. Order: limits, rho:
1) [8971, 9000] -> 9.9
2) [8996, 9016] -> 9.6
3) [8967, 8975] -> 12.2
